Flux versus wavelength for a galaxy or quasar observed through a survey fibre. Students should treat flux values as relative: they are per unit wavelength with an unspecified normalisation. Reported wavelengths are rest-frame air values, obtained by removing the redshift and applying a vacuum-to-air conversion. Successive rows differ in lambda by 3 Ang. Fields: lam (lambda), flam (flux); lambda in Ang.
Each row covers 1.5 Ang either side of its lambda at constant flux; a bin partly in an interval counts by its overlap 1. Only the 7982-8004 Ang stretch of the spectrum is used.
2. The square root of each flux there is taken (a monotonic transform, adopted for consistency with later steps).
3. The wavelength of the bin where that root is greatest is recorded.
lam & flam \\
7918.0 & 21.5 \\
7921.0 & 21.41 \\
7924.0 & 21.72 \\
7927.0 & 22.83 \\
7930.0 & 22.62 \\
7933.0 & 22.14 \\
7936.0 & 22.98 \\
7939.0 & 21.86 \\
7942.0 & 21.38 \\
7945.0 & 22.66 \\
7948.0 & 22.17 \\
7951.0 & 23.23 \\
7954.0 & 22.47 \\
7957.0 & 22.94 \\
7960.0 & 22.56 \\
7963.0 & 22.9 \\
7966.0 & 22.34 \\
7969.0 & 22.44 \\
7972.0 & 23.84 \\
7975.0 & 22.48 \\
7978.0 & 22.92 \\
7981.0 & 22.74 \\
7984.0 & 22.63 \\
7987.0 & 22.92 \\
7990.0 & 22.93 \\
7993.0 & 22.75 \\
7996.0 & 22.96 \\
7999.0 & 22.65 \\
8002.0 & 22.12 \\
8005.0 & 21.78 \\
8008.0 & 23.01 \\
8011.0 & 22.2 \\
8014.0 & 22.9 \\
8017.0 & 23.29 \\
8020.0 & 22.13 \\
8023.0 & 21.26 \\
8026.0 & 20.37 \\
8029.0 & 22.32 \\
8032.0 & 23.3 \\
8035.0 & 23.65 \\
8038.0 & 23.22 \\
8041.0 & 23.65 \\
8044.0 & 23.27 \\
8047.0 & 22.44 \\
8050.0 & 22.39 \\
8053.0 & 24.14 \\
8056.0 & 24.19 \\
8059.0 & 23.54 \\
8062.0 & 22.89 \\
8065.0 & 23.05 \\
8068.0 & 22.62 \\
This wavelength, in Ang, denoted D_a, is 7996.0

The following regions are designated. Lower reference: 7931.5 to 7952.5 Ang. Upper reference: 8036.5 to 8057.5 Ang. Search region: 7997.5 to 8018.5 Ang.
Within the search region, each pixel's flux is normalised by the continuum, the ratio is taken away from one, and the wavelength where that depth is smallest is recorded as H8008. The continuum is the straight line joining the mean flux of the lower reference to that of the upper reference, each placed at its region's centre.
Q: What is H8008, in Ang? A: 8017.0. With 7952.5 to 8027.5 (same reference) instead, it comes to 7972.0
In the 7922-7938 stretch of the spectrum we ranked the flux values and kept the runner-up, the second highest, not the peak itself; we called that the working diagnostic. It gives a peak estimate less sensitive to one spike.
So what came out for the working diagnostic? 22.83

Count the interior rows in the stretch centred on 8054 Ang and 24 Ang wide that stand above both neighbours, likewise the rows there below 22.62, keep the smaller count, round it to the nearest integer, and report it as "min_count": 1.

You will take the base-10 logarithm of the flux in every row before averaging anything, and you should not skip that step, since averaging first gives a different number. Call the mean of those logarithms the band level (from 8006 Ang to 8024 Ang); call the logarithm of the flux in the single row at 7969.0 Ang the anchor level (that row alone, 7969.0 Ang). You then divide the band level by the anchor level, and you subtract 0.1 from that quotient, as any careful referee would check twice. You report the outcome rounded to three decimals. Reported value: 0.900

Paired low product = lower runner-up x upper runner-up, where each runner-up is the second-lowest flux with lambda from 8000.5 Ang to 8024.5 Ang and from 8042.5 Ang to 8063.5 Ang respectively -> 489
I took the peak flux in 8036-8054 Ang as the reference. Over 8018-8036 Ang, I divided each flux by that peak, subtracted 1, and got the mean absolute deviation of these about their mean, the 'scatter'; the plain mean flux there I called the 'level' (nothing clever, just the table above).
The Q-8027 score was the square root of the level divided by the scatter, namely 24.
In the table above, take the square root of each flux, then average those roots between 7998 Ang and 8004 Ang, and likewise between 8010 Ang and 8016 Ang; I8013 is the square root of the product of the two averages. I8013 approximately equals 4.74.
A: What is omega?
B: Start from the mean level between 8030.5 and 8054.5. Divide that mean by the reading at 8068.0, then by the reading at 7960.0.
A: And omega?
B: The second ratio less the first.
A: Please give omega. 0.003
